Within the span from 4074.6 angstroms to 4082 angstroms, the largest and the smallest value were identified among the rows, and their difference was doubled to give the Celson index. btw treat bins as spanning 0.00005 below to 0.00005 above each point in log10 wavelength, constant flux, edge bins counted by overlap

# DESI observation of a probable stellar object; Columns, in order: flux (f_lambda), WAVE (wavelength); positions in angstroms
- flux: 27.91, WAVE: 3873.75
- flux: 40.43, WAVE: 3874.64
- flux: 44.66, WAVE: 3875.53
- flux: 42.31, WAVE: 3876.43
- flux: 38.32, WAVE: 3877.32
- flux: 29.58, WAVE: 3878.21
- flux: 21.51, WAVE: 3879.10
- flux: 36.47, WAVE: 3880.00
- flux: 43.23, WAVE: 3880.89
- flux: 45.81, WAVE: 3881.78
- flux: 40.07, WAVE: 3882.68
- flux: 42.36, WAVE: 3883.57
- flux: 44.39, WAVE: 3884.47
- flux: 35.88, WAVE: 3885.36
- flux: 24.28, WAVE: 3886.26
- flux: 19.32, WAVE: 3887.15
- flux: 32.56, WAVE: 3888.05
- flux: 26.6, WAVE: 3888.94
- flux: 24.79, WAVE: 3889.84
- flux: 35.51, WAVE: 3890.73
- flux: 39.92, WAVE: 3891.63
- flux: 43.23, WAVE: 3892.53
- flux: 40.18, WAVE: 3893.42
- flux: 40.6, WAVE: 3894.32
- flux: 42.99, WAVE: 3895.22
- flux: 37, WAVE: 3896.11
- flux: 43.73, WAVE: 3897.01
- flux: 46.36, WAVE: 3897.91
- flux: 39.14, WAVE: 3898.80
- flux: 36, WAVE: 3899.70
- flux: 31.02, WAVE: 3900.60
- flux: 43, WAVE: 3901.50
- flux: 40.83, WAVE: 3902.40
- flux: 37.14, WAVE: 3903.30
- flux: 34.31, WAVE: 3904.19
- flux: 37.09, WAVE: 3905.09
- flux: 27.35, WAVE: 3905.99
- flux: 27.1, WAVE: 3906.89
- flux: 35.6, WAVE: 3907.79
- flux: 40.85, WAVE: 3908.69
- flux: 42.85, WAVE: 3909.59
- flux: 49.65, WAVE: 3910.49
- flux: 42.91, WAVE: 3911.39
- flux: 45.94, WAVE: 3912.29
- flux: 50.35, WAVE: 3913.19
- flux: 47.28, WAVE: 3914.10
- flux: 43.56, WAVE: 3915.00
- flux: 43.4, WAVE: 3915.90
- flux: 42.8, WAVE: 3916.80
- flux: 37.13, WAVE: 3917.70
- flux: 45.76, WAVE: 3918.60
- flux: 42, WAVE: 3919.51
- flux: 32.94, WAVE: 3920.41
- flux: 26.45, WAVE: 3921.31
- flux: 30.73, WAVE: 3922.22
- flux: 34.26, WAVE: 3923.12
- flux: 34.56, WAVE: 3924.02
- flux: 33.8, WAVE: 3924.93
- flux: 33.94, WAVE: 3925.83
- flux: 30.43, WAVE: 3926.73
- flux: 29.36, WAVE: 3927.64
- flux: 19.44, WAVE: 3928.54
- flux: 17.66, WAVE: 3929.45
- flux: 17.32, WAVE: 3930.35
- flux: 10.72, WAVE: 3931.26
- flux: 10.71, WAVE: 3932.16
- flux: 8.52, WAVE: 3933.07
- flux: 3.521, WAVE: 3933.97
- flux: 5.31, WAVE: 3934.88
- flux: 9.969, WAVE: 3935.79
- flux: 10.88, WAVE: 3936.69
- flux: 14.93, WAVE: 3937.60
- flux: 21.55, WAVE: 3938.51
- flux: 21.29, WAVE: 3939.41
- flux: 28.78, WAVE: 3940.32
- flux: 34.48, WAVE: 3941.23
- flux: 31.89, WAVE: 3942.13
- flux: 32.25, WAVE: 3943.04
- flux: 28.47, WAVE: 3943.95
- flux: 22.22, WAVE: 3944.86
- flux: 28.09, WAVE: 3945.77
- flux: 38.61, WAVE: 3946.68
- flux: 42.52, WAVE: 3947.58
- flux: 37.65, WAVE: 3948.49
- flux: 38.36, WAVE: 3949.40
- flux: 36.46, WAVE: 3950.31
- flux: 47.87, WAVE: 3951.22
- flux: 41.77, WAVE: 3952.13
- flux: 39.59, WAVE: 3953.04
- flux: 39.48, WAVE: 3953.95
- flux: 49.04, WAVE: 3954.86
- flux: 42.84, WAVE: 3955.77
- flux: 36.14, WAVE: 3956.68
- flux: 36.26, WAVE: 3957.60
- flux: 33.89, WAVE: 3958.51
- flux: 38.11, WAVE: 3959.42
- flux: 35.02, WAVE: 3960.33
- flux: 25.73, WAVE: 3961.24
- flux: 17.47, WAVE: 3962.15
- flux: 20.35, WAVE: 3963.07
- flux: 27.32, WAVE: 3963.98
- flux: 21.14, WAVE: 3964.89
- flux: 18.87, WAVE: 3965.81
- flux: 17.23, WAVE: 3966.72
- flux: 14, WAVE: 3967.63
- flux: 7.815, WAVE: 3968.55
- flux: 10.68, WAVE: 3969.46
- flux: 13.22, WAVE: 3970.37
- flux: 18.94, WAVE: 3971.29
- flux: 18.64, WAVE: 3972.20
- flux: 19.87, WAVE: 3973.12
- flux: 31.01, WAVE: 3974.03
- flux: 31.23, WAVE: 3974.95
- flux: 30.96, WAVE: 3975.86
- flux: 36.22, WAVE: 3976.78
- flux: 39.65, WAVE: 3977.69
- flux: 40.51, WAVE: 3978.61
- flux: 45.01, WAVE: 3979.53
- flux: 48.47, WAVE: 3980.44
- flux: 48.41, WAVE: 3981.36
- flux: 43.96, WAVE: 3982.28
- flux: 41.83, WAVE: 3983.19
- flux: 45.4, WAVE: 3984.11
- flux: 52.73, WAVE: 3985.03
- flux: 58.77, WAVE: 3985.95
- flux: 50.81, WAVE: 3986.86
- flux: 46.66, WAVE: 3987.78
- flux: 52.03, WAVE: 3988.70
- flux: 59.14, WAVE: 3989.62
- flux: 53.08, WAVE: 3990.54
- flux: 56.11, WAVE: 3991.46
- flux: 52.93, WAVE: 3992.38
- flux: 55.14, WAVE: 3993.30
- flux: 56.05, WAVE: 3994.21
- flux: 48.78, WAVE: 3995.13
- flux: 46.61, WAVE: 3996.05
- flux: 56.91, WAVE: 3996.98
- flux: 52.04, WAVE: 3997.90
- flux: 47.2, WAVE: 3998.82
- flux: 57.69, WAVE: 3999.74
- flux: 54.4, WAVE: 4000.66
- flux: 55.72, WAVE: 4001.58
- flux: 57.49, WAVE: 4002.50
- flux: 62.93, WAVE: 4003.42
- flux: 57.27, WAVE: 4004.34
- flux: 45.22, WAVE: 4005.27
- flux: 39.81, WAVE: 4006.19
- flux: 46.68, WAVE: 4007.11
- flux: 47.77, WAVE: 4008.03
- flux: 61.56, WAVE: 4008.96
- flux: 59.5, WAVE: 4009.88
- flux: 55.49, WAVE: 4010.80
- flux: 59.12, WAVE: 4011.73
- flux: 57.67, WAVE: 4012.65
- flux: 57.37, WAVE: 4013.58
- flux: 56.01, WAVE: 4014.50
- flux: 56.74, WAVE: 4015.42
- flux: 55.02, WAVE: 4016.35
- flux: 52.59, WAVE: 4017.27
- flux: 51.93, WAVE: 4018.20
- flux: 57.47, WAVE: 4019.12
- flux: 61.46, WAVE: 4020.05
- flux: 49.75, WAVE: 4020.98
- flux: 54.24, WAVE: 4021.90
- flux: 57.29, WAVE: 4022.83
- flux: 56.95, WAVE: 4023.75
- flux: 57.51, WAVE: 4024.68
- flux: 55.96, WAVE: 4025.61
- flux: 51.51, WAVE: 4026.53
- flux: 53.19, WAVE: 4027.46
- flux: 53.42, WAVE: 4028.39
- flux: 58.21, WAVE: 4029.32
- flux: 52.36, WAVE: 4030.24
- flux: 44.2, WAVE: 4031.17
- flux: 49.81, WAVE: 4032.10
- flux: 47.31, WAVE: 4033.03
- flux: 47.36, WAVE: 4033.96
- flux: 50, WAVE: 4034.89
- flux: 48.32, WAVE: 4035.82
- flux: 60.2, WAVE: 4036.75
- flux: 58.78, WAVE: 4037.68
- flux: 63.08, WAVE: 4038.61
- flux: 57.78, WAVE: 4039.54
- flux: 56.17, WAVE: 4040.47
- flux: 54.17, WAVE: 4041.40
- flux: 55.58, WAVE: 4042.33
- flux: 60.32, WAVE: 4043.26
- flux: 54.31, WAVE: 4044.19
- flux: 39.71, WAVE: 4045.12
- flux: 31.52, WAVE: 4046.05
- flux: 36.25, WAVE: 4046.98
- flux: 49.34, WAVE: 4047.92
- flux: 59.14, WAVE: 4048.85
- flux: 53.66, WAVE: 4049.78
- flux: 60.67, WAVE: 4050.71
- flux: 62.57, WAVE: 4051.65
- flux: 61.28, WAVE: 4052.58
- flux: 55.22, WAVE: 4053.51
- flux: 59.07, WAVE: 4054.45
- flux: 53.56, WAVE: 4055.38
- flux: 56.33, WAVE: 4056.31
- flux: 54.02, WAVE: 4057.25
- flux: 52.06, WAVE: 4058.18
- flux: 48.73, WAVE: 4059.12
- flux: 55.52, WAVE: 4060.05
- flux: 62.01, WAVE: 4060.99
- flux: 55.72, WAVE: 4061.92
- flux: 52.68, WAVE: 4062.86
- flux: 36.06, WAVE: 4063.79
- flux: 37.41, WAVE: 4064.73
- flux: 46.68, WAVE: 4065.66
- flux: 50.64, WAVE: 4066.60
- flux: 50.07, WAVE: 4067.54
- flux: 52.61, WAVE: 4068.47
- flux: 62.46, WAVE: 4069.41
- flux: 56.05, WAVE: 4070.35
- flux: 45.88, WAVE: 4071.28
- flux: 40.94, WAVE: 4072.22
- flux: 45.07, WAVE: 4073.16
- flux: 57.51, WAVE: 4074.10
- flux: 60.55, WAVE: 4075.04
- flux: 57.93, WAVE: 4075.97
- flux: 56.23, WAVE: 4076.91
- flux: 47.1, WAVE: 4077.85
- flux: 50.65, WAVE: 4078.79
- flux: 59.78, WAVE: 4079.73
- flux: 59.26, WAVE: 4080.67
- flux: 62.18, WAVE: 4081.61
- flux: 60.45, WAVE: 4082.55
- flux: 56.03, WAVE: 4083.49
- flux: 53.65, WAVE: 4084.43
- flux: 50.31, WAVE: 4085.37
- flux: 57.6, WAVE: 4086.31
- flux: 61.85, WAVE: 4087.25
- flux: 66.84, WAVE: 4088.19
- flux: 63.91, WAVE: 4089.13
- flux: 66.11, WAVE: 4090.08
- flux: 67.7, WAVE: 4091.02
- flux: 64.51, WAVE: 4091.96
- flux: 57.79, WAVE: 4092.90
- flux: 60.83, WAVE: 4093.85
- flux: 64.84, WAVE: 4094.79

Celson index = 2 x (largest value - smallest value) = 30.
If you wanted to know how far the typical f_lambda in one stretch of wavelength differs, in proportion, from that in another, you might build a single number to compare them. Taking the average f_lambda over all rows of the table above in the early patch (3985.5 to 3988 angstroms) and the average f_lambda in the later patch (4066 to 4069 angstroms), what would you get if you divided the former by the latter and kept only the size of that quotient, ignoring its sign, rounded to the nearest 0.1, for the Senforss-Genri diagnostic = 1.0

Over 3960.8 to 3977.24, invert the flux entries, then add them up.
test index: 0.990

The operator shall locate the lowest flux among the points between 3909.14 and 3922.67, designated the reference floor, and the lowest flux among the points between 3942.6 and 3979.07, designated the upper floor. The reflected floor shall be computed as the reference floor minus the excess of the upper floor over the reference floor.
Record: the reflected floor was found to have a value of 45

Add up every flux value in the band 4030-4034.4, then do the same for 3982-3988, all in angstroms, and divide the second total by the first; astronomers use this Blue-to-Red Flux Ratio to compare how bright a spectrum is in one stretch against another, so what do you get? 1.4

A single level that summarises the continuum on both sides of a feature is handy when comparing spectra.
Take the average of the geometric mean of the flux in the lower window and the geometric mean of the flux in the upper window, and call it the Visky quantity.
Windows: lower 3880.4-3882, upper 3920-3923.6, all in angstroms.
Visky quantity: 38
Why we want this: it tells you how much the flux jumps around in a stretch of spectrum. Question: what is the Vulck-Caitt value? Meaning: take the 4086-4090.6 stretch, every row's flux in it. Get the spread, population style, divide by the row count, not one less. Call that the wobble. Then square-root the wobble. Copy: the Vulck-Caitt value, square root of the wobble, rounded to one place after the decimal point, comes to 1.8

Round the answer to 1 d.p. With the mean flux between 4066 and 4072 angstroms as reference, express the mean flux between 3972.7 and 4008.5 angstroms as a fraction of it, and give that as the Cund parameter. 0.9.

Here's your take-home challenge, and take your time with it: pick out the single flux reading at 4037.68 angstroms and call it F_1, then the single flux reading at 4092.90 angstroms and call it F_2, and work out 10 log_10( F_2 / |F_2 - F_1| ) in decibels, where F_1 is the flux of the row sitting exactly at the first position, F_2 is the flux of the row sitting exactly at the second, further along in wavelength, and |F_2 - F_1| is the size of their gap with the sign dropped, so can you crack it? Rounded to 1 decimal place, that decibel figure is 17.7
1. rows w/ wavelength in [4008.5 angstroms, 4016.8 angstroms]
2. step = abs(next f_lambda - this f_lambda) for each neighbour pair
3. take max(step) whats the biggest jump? 4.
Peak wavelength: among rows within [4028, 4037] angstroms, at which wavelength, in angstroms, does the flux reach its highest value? 4036.75 angstroms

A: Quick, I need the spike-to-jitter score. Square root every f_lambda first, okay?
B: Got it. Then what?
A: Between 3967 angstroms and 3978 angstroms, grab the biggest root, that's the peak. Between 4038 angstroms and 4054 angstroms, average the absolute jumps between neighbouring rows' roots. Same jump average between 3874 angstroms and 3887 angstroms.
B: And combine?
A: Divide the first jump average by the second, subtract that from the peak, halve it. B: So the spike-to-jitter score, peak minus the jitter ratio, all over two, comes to 2.76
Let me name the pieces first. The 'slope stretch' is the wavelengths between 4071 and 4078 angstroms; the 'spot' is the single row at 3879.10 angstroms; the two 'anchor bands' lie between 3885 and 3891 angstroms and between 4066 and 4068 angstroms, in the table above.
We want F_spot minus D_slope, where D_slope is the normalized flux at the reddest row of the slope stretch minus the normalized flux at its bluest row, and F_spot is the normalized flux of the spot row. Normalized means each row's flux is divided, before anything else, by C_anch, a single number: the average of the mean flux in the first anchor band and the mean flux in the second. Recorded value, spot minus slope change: 0.52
